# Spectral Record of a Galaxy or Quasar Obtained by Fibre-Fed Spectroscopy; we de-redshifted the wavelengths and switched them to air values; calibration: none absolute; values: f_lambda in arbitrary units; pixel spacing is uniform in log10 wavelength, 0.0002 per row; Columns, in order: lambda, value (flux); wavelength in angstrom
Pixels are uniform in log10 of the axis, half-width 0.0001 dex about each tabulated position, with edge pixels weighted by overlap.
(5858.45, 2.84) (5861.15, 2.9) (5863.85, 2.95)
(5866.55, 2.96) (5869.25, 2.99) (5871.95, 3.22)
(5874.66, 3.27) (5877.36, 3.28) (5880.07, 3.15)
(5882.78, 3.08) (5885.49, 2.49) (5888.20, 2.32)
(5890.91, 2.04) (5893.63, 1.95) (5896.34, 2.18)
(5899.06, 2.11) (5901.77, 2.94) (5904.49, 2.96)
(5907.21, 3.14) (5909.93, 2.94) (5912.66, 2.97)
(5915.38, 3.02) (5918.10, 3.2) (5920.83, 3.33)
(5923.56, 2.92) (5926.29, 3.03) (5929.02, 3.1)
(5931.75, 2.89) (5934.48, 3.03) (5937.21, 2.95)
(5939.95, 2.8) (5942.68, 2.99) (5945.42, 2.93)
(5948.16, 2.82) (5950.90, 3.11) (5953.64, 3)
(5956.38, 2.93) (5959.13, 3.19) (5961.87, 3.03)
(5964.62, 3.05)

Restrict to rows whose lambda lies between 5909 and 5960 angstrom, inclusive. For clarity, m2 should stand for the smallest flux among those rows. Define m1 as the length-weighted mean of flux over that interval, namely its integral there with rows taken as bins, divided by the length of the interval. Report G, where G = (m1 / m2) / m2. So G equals 0.38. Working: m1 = 3.01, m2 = 2.8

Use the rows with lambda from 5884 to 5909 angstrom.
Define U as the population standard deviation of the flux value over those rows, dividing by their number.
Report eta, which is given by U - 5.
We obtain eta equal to -4.6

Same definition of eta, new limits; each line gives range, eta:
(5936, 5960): -4.9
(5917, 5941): -4.8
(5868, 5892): -4.6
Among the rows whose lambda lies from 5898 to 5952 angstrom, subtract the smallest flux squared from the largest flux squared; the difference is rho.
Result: 6.6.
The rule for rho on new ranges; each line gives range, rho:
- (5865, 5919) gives 7.0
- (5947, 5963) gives 2.2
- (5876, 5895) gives 7.0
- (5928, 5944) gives 1.8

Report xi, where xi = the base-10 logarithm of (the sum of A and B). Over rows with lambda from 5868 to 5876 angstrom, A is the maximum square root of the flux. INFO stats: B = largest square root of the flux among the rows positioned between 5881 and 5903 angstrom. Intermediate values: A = 1.81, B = 1.75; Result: 0.5519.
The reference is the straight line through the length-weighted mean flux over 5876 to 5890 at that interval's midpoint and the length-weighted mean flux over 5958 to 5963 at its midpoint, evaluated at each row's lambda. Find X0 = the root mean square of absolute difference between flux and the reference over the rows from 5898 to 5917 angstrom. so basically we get 0.31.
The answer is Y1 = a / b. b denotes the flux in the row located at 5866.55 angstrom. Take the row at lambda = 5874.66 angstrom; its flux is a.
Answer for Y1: 1.10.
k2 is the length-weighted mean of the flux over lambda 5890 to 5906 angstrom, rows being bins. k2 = 2.380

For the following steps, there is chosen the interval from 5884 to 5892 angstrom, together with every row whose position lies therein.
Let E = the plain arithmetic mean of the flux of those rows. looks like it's 2.28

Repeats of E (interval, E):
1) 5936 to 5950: 2.90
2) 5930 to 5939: 2.96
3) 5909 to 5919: 3.03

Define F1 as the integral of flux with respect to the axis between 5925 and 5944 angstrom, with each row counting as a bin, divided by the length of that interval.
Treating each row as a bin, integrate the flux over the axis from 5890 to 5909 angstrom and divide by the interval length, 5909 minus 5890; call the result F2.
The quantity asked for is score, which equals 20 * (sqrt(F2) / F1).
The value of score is 10.6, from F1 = 2.97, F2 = 2.50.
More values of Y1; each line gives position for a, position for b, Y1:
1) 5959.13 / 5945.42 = 1.09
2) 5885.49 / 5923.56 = 0.85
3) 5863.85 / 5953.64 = 0.98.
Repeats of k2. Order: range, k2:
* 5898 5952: 2.963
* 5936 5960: 2.964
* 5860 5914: 2.791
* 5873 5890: 2.913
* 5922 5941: 2.966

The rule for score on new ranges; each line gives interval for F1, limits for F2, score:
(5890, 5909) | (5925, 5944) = 13.8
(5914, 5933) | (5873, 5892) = 10.9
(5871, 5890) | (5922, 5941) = 11.7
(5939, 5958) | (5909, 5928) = 11.9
